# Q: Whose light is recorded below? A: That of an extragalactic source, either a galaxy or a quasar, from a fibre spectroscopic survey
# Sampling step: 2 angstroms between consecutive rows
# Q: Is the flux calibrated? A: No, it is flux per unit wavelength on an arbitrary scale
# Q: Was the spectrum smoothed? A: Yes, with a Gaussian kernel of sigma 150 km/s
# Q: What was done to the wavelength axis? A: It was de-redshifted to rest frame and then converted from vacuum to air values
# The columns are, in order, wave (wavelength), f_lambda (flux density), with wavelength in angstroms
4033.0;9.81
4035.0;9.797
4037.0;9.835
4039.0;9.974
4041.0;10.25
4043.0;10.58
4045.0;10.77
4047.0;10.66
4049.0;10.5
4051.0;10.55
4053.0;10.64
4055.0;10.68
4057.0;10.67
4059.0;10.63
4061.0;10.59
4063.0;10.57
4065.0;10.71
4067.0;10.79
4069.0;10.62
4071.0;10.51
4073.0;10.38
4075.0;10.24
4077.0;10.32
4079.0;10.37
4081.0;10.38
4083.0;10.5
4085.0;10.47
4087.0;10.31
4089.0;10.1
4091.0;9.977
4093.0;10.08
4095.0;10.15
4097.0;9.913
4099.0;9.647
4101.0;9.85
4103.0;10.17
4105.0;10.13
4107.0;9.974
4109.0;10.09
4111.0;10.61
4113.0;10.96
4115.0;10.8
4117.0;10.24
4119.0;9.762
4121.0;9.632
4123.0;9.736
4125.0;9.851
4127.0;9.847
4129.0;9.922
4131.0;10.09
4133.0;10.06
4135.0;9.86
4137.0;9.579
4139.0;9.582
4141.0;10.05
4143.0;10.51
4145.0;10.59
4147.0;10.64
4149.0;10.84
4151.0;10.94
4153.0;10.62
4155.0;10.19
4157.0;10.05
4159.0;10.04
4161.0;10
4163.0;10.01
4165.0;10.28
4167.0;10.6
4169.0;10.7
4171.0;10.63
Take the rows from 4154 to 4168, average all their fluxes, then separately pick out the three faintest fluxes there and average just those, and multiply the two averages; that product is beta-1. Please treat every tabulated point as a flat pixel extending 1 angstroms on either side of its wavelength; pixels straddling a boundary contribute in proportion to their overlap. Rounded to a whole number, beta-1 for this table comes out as 102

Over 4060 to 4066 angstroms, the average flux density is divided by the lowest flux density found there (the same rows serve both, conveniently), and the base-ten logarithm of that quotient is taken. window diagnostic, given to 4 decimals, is 0.0022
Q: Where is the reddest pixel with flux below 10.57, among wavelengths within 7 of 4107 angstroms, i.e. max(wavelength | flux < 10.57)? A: 4109.0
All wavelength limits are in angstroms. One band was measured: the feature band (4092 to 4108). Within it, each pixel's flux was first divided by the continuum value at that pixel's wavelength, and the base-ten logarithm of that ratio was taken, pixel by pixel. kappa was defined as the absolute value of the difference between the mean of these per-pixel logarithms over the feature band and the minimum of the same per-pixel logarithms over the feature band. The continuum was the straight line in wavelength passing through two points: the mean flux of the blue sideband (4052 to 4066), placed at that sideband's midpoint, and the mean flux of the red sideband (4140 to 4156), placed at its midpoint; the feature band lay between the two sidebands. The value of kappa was 0.0151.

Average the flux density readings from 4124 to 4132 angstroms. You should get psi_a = 9.9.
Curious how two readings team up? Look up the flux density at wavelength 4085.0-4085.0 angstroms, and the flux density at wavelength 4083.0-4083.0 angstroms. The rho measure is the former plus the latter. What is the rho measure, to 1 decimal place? 21.0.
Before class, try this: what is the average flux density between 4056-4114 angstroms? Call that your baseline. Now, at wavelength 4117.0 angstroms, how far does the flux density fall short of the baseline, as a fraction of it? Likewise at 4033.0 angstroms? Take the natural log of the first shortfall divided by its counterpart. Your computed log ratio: -1.7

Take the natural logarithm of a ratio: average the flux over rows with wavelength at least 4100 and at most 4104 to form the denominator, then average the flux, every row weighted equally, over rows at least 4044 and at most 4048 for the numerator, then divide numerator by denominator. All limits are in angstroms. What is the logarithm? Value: 0.07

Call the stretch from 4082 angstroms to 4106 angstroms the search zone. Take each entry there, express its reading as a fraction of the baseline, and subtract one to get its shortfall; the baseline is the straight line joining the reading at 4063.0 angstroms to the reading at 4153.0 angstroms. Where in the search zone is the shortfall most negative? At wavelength 4099.0 angstroms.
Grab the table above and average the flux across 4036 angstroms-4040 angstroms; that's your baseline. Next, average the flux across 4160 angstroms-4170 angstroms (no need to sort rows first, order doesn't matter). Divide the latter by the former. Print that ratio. 1.04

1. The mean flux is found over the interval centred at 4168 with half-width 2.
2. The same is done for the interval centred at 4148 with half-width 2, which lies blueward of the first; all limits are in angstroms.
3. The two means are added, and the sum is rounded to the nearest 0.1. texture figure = 21.4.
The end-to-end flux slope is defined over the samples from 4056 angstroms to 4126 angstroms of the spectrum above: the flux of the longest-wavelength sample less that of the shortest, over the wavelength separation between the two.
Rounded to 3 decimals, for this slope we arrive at -0.012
